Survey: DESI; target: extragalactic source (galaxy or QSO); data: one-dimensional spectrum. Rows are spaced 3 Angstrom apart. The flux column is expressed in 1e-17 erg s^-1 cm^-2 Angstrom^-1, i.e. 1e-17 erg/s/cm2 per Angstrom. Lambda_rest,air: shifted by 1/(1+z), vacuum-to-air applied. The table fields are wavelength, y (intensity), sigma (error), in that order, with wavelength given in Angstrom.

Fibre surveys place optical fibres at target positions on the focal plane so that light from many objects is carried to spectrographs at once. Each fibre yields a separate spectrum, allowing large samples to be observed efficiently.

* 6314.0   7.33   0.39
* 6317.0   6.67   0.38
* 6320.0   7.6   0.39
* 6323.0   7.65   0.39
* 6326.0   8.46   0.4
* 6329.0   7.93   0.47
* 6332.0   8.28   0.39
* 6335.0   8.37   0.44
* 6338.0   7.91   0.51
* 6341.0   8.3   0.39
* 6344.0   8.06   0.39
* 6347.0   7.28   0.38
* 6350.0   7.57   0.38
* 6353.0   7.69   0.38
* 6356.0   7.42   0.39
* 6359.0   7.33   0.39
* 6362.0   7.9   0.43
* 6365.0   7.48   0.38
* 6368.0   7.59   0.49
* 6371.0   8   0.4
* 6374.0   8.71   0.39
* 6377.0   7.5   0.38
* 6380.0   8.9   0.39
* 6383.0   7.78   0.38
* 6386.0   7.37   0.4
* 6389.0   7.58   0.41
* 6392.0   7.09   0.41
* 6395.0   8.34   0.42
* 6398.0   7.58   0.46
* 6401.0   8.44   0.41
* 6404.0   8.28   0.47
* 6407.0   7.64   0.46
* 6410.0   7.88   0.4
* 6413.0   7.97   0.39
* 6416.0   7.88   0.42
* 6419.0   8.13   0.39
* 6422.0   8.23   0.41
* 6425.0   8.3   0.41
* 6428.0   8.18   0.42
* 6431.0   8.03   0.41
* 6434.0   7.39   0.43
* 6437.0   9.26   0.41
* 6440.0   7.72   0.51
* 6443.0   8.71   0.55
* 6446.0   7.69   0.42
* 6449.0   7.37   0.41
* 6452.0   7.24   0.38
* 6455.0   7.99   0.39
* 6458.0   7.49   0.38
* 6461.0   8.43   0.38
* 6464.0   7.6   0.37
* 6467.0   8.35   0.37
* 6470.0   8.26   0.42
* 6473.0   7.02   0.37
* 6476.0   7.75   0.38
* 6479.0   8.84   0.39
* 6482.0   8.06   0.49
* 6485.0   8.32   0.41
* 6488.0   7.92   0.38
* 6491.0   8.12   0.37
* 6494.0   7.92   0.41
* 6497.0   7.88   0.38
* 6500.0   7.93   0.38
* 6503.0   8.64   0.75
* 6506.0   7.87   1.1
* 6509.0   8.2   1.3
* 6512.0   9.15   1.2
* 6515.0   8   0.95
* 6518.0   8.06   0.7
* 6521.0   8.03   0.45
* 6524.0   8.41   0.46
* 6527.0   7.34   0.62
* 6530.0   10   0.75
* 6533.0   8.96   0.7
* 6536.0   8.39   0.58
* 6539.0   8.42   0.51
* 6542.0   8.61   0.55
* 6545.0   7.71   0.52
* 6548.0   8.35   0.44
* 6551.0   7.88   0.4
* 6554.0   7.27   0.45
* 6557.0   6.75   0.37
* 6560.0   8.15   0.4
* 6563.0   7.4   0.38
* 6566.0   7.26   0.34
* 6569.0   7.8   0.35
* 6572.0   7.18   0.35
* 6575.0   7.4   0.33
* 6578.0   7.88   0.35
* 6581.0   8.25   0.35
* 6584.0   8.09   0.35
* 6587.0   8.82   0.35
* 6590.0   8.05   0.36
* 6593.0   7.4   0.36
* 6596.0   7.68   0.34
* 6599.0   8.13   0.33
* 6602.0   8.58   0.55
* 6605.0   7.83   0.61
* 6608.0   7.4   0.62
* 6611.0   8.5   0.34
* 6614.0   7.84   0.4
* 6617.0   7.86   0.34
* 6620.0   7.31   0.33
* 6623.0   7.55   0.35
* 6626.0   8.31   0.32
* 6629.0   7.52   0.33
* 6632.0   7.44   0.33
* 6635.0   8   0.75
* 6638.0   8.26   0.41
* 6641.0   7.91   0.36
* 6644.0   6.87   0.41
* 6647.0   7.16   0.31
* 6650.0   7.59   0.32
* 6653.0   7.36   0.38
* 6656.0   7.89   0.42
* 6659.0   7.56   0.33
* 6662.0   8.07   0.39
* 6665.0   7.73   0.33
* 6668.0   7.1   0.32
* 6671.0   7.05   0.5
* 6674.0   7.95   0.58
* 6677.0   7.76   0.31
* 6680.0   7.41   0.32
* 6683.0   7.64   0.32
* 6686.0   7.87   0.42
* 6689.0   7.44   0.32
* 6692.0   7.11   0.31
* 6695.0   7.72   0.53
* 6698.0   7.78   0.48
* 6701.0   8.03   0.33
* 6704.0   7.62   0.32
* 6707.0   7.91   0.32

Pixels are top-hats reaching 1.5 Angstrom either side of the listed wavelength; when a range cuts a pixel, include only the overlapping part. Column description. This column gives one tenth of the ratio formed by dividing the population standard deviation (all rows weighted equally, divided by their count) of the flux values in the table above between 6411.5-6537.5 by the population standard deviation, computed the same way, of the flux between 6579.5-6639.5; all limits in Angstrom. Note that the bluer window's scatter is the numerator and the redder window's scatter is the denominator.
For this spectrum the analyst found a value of 0.134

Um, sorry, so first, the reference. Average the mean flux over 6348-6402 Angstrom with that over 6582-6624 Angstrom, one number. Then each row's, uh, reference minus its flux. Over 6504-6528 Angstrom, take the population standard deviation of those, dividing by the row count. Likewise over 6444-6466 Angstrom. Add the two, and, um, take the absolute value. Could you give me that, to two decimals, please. 0.86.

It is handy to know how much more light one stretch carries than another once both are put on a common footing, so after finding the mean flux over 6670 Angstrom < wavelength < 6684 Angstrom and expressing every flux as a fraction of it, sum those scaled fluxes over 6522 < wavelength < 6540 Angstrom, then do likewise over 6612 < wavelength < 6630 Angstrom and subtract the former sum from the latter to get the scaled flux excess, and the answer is -0.68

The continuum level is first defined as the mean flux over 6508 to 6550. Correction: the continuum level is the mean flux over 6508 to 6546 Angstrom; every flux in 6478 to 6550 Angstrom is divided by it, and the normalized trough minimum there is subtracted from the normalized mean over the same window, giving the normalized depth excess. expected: 0.11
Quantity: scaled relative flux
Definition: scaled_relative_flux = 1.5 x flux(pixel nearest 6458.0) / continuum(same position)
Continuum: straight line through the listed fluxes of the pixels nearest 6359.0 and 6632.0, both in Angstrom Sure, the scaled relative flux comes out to 1.52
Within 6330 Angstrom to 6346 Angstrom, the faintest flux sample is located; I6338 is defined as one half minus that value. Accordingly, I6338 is -7.4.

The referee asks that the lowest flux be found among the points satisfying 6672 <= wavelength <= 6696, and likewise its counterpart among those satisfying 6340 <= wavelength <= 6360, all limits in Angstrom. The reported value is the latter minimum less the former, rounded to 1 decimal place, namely 0.2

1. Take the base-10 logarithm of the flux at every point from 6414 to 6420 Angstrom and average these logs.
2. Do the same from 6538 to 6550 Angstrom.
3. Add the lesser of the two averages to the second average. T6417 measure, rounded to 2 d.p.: 1.82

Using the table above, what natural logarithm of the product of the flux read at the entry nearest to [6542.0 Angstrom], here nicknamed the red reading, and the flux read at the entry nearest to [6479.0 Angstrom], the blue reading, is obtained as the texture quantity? 4.33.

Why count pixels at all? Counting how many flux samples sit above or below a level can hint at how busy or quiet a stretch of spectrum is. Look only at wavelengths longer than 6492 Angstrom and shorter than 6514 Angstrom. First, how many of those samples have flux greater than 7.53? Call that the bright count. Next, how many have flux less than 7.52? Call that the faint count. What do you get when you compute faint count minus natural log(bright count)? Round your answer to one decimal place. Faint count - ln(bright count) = -1.9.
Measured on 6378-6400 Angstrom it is 0.4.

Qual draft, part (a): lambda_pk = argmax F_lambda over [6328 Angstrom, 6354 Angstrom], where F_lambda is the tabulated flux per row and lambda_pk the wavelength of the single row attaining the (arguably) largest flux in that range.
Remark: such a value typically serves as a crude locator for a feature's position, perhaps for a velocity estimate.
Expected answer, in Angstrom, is 6335.0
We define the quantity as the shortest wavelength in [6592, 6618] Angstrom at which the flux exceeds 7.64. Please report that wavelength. 6596.0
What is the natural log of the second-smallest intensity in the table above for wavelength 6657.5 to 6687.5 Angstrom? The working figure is 1.96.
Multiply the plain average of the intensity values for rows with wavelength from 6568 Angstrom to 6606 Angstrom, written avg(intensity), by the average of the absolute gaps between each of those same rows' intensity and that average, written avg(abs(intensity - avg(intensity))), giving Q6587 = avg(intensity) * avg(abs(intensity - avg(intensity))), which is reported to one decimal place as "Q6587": 2.9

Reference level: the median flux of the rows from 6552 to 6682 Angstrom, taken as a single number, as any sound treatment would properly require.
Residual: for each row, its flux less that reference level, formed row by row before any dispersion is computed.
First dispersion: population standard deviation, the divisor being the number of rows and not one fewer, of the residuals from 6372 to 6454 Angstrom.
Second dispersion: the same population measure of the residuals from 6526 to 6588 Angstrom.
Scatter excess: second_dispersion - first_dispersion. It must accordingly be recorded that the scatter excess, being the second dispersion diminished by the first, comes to 0.20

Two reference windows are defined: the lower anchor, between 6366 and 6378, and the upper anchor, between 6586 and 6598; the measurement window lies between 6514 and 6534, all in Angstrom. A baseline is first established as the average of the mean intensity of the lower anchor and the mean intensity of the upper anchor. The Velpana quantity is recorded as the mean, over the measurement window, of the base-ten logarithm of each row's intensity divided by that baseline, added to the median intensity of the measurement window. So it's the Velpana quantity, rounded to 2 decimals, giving 8.08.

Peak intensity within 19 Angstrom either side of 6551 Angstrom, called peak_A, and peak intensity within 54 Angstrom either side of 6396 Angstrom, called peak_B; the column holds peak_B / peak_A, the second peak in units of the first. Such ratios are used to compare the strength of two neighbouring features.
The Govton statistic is 1.03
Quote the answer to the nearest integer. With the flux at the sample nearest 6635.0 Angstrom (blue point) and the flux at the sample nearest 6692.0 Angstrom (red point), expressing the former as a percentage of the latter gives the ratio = 113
